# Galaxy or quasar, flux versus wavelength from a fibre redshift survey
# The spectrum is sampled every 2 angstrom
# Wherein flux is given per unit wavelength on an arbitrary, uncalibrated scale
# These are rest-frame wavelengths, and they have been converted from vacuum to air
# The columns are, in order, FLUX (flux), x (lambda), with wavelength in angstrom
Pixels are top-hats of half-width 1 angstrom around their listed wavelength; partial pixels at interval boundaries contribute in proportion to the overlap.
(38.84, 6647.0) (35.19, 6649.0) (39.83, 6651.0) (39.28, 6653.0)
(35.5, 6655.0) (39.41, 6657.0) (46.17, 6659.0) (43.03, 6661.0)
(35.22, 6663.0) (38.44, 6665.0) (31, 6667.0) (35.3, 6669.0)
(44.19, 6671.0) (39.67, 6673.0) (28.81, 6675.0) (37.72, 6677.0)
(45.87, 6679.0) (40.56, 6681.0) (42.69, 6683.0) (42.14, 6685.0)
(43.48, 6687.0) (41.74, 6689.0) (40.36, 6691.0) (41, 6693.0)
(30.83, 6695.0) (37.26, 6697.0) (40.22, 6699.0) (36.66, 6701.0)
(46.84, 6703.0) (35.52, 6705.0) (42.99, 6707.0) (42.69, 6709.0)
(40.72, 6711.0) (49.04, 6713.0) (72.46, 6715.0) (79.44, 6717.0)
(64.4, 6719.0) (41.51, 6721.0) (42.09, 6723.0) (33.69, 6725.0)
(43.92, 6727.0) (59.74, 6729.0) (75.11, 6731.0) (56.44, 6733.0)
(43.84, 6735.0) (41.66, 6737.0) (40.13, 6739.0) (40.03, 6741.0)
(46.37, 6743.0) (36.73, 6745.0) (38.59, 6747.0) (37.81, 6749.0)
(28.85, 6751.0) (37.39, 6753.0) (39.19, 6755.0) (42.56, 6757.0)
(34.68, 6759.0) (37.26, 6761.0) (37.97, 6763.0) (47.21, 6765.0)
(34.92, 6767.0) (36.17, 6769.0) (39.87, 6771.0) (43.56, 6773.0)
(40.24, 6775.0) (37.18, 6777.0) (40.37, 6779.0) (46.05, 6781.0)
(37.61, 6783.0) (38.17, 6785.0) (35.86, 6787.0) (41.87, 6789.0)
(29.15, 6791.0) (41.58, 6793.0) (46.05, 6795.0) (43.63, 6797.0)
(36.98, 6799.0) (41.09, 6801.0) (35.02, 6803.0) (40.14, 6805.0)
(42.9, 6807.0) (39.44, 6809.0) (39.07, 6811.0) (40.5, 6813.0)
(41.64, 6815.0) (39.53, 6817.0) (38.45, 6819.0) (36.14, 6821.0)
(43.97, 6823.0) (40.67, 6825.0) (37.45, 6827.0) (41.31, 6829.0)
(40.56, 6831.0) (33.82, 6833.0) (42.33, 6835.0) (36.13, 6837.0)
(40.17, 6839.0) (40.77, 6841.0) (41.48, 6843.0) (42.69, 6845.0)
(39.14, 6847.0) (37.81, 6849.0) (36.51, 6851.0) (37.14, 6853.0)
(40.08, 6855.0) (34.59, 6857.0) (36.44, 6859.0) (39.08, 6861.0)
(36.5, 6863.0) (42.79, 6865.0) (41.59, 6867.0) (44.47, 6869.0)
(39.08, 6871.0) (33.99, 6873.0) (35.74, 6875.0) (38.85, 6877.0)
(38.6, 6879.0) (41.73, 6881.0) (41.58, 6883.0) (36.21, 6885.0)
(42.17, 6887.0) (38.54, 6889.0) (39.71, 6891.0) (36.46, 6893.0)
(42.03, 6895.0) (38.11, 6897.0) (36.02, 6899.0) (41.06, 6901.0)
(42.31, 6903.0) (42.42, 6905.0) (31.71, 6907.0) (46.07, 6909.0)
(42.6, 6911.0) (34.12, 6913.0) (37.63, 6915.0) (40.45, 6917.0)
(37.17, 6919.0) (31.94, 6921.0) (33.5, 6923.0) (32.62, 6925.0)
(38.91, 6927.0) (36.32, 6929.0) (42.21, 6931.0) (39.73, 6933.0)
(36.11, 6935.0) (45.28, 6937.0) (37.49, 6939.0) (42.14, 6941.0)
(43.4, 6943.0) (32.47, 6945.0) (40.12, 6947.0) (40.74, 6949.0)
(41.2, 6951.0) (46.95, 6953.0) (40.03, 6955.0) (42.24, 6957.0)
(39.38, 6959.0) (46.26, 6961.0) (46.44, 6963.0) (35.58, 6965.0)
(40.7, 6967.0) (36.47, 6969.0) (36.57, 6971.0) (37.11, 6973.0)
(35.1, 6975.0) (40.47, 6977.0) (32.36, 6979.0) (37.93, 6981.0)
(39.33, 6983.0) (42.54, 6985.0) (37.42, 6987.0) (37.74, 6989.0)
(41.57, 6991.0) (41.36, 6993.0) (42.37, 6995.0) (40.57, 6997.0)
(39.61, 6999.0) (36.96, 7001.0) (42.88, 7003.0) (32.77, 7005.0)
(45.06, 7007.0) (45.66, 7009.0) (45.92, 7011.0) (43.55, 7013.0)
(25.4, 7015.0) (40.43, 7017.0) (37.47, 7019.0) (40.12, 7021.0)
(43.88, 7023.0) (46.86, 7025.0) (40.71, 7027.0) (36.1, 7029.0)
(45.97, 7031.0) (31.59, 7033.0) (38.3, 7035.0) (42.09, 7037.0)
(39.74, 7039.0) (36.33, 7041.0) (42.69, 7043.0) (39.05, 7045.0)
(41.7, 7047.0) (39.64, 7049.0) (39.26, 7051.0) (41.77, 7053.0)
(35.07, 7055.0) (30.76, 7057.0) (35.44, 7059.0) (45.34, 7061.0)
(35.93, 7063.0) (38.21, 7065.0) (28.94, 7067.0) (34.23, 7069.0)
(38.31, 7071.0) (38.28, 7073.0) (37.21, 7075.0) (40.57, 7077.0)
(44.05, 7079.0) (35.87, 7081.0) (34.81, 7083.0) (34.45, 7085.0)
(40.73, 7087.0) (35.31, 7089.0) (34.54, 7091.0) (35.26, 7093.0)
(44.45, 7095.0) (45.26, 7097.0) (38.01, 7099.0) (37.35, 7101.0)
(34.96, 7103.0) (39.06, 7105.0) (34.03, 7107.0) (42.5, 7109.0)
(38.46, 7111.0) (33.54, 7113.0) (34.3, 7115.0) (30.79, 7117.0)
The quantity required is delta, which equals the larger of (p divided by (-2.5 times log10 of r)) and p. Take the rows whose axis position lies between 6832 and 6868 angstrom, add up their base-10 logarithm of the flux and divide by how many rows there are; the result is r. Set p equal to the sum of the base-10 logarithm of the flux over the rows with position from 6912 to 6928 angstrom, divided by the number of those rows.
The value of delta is 1.55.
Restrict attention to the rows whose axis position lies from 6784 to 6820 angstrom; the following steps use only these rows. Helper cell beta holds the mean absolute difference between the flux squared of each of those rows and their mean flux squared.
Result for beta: 206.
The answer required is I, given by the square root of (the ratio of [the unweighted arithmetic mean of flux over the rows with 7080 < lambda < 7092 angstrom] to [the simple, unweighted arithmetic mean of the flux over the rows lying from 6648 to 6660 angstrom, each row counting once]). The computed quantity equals 0.96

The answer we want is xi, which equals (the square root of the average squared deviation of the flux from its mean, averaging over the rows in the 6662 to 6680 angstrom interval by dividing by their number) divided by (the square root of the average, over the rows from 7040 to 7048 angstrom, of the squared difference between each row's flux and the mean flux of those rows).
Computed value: 2.1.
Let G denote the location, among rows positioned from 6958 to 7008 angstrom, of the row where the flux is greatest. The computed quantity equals 6963.0 angstrom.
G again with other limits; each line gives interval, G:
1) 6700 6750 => 6717.0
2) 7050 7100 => 7061.0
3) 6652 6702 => 6659.0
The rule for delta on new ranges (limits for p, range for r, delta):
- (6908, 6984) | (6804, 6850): 1.59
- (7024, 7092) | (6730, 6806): 1.58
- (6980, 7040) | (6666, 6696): 1.60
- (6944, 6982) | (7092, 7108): 1.59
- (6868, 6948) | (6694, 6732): 1.59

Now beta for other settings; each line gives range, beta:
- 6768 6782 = 205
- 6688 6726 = 979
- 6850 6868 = 178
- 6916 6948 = 260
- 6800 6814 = 127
